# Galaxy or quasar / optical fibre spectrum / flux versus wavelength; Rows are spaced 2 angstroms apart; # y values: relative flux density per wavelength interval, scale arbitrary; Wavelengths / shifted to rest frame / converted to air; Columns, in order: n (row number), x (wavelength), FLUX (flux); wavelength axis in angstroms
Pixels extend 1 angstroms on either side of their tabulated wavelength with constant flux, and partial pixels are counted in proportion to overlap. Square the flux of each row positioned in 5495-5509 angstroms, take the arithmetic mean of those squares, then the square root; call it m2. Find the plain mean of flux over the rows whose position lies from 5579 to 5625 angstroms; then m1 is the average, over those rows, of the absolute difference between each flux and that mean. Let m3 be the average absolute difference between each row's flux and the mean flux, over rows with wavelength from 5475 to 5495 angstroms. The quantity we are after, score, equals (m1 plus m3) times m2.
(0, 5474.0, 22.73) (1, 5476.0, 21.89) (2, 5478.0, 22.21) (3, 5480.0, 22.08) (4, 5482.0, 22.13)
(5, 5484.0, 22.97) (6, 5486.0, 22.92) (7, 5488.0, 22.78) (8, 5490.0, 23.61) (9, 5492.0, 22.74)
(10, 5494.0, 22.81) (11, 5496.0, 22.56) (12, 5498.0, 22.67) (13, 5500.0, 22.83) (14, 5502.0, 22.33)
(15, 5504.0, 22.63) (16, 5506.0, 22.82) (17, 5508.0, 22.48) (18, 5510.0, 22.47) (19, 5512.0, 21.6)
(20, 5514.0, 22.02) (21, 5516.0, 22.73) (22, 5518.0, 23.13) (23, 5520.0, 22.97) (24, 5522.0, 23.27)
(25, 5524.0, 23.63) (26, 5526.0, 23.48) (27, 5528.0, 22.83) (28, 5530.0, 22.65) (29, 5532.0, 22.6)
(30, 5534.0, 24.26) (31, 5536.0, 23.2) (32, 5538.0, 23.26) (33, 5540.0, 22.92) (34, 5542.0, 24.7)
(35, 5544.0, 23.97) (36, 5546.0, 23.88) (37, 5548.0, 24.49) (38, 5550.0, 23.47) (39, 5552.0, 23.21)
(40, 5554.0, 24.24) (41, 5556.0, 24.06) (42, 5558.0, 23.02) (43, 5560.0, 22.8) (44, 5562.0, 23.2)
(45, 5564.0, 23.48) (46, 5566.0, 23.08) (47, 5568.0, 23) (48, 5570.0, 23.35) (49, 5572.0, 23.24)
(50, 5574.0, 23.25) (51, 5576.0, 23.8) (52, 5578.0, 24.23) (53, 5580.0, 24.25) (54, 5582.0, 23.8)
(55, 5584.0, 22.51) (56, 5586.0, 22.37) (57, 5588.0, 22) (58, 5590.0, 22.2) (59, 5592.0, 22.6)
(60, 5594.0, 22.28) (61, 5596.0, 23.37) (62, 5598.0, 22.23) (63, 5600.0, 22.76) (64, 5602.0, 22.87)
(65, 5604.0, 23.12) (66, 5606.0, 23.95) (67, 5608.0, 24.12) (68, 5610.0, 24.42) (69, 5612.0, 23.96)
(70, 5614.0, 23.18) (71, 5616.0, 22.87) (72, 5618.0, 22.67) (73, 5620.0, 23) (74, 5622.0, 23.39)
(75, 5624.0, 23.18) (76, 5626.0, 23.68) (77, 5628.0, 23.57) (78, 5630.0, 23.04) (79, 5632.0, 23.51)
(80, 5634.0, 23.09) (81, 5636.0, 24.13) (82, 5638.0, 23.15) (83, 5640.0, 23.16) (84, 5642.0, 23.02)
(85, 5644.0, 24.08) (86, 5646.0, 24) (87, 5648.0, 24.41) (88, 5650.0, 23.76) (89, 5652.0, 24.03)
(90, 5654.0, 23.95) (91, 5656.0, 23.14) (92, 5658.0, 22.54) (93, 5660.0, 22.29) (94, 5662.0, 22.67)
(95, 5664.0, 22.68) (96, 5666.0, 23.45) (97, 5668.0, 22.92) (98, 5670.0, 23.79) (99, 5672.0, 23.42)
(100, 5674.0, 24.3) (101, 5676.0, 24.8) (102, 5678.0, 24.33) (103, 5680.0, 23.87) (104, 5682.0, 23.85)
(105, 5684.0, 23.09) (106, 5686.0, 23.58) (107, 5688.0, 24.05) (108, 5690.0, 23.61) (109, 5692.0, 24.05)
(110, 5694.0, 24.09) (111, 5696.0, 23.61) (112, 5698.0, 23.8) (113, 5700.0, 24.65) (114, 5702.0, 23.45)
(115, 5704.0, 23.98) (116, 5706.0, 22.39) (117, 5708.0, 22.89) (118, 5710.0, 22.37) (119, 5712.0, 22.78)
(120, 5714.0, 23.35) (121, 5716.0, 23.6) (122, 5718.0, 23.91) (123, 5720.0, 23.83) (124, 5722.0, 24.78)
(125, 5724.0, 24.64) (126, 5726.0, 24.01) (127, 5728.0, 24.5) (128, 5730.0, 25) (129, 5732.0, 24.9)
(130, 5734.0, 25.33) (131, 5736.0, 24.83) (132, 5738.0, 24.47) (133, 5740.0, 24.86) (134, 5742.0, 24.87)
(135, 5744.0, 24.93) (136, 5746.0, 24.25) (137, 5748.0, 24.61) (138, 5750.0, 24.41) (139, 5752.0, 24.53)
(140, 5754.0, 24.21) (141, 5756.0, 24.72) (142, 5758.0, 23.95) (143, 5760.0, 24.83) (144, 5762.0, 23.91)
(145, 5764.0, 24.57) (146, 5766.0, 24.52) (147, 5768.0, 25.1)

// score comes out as 23.0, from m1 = 0.59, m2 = 22.6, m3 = 0.429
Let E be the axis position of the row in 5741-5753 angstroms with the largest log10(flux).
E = 5744.0 angstroms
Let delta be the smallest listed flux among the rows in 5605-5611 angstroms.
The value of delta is 23.95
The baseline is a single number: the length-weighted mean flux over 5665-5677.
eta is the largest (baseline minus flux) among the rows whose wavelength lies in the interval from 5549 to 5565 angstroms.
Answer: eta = 0.98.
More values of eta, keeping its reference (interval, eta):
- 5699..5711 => 1.41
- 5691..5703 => 0.33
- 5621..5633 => 0.74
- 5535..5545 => 0.86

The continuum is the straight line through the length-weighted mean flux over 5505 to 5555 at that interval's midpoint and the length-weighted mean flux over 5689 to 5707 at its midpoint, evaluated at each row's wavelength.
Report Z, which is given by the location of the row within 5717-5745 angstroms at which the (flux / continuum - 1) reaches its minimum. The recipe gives 5720.0 angstroms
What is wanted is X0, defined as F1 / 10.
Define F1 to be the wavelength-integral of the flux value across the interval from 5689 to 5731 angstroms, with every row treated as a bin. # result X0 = 100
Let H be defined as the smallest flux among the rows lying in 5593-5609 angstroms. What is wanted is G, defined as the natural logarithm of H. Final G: 3.10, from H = 22.23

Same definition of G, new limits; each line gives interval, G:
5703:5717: 3.11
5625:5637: 3.14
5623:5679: 3.10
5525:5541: 3.12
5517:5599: 3.09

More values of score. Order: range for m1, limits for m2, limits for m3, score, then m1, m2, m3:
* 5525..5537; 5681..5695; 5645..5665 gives 27.6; 0.48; 23.8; 0.683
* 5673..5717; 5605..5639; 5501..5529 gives 21.6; 0.50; 23.5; 0.419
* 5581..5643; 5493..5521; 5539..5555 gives 22.2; 0.49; 22.6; 0.495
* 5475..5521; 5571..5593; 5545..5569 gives 18.5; 0.35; 23.1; 0.449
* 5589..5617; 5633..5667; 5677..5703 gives 21.0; 0.60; 23.4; 0.300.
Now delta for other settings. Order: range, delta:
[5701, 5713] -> 22.37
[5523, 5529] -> 22.83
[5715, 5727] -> 23.6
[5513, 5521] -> 22.02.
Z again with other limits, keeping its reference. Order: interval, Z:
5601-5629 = 5618.0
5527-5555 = 5532.0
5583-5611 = 5588.0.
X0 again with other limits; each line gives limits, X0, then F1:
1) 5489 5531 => 96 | 957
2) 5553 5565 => 28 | 282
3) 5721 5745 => 59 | 594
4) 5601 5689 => 207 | 2068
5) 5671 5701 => 72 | 718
